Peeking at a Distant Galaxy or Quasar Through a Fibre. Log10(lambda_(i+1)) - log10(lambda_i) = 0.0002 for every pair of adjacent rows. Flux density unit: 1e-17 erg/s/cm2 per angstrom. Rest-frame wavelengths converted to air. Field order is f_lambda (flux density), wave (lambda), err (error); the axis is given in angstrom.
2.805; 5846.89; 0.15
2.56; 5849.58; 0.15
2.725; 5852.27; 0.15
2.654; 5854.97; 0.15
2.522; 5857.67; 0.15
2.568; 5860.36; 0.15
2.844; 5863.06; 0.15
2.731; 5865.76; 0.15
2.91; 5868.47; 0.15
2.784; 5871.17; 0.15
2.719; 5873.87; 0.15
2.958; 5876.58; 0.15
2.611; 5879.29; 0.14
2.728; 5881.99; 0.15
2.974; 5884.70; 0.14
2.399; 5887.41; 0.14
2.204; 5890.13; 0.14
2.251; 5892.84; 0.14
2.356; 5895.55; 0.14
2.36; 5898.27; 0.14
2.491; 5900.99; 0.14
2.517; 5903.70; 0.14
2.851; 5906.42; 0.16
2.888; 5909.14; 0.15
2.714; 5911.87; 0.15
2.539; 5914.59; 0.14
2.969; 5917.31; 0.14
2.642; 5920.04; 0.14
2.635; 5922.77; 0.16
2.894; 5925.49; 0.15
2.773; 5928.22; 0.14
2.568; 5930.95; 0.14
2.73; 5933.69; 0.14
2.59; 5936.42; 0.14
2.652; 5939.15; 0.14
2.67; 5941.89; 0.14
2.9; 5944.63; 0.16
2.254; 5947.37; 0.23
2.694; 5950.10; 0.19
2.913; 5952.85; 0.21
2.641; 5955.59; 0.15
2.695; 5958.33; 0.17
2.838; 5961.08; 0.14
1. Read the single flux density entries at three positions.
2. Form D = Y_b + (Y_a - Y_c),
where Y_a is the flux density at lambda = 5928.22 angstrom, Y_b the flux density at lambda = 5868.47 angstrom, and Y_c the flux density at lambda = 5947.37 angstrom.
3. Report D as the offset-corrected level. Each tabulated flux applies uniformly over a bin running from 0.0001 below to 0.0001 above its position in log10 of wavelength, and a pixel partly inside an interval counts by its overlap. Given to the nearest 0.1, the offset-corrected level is 3.4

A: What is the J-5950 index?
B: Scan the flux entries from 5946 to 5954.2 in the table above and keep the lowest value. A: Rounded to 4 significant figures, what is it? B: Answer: 2.254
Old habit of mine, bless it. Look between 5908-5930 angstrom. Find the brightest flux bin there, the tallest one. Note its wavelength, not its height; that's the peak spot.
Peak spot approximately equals 5917.31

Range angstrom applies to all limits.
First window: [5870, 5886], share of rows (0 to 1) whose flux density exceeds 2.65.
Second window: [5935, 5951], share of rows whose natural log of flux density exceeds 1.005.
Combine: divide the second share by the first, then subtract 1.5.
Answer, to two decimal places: -1.30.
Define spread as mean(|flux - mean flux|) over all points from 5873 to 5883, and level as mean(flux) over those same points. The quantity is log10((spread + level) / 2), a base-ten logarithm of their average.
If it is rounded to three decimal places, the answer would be 0.155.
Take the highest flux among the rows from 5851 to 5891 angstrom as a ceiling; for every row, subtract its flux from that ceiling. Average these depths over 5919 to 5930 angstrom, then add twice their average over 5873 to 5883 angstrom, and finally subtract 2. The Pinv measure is -1.32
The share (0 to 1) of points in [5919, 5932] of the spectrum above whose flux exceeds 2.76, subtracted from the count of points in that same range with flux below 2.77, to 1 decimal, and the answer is 2.6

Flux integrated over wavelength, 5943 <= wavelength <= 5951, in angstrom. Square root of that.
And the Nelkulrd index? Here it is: 4.6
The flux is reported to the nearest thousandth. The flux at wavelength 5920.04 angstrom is 2.642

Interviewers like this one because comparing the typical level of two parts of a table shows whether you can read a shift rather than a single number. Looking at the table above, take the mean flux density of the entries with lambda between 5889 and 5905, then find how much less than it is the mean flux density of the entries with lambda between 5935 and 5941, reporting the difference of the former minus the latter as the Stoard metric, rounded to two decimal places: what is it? -0.26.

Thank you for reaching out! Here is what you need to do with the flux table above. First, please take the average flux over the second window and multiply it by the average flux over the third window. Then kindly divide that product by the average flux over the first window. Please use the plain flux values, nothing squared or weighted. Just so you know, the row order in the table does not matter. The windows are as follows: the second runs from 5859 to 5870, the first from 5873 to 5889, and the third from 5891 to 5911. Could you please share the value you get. 2.6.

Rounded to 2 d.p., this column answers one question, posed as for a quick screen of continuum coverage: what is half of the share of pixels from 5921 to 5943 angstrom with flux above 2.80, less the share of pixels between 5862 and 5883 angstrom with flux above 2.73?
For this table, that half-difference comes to -0.25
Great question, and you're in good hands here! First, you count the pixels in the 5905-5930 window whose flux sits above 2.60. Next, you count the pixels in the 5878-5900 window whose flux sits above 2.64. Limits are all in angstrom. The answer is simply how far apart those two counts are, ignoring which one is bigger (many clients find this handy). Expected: 6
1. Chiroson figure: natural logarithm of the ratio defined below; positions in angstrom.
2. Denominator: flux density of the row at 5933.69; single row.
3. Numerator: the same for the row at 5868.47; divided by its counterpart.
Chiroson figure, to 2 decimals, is 0.06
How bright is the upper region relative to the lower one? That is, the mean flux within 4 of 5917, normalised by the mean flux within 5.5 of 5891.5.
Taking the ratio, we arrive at 1.18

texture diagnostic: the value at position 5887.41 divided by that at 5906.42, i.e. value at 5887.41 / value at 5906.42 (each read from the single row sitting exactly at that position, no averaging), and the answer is 0.84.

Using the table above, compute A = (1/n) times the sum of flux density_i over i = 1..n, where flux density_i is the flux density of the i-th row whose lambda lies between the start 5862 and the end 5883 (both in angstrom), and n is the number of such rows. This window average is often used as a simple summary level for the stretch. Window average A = 2.79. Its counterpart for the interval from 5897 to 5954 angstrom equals 2.68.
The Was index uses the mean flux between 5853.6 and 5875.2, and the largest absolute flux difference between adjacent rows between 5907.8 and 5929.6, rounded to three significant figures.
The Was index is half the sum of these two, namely 1.57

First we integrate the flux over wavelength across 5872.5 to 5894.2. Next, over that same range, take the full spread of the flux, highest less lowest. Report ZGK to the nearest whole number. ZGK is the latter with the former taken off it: -56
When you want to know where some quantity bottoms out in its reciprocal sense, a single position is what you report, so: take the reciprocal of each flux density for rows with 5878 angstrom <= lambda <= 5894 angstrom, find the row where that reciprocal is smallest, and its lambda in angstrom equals 5884.70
